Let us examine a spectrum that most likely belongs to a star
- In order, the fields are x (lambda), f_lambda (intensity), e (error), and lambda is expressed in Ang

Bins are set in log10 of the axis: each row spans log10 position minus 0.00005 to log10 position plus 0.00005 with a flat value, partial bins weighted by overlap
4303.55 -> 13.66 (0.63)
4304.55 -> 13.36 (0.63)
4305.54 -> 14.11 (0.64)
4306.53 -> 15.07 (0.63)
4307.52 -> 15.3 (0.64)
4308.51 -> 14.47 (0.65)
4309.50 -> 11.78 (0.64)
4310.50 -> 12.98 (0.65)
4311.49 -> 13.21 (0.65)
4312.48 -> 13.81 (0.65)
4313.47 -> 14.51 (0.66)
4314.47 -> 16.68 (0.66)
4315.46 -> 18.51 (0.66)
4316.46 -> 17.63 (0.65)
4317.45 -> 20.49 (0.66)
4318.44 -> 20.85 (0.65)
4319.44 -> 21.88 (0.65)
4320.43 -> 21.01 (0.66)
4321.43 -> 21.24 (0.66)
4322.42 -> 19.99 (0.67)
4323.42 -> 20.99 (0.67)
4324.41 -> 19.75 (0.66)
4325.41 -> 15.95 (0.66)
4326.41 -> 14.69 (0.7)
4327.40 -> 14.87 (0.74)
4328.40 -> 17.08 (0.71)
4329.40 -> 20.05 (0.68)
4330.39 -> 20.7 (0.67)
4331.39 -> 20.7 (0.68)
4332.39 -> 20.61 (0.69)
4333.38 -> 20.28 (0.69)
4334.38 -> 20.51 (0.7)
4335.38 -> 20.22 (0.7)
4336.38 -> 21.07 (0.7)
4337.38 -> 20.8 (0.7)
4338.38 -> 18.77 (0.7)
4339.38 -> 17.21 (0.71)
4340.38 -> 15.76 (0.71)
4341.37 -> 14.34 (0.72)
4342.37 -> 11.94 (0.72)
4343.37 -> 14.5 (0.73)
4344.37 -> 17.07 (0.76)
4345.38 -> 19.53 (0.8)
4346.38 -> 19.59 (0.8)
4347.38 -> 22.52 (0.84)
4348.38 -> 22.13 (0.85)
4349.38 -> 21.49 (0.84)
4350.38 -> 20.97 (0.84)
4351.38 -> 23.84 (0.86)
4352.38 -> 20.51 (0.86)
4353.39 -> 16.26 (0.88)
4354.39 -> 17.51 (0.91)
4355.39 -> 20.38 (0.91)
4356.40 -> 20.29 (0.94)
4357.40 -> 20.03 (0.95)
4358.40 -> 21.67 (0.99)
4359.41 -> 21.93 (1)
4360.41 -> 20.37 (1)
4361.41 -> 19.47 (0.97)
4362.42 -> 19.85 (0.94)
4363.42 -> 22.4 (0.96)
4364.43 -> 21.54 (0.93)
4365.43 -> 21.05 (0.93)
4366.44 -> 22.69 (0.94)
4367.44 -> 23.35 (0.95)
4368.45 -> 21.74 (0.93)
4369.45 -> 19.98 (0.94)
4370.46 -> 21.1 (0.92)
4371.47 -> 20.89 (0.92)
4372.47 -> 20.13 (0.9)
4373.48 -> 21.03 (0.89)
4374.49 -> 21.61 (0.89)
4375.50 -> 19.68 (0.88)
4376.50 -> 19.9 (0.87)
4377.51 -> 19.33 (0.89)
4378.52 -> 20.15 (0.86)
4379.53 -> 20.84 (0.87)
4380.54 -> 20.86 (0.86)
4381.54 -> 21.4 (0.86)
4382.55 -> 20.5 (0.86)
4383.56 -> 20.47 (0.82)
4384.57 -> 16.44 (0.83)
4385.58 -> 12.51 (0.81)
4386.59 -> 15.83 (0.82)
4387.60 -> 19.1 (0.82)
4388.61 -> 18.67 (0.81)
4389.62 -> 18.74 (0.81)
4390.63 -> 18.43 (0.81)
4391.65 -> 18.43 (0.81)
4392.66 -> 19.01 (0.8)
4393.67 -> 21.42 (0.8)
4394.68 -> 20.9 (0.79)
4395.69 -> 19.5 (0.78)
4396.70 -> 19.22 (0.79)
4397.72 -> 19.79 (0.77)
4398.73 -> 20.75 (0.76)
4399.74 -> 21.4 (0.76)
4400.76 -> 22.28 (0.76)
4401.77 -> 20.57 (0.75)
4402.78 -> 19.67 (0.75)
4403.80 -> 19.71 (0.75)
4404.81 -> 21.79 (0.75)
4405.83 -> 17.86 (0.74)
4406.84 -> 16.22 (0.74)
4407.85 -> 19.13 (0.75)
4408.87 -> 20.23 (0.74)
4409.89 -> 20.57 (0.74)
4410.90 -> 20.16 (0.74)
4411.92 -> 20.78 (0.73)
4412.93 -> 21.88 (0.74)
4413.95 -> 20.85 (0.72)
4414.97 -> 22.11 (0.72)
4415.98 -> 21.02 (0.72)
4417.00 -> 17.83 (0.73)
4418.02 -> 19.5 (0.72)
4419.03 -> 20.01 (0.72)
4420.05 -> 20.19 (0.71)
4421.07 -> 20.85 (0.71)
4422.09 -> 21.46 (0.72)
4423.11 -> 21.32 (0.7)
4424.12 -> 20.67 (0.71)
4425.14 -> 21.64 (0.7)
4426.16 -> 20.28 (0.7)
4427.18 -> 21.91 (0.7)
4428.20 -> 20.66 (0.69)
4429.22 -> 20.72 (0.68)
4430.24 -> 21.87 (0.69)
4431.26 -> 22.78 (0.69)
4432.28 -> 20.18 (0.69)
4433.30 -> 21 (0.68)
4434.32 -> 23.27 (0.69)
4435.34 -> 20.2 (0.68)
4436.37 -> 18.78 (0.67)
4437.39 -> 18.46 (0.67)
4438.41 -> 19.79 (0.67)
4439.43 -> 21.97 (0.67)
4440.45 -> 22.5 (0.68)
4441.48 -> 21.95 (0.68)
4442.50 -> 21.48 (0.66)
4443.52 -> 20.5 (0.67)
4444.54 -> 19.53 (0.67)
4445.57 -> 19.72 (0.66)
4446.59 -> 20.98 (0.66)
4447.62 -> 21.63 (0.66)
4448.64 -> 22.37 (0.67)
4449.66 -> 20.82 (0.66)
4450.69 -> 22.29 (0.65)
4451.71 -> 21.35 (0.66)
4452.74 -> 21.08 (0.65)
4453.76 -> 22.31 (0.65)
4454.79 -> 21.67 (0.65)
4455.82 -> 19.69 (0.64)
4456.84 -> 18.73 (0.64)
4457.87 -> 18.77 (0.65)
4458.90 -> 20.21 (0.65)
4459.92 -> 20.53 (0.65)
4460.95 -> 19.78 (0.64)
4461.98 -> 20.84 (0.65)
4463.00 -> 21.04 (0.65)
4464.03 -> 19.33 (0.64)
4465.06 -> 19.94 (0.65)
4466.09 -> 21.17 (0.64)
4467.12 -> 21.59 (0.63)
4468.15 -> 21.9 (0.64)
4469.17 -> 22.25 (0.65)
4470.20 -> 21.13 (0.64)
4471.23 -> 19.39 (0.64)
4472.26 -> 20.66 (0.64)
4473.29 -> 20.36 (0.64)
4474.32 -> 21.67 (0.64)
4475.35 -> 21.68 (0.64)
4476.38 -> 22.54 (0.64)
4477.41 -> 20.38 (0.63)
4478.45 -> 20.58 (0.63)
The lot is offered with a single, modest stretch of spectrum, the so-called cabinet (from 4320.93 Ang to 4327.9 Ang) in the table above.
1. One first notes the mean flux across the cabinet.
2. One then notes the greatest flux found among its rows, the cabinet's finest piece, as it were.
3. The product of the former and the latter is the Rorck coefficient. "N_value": 387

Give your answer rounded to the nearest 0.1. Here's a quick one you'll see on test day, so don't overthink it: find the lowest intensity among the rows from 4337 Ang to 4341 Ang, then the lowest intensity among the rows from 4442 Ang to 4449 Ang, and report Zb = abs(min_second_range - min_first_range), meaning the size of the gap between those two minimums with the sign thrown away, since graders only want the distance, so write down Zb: 3.8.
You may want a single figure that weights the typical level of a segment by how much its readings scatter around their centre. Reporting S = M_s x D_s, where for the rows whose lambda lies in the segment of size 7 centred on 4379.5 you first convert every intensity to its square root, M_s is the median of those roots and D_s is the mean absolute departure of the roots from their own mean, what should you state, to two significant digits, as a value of 0.27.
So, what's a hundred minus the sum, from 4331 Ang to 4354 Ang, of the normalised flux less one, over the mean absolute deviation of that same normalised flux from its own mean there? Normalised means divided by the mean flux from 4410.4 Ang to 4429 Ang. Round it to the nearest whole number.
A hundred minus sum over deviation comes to 115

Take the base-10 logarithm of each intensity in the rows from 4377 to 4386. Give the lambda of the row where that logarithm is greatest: 4381.54 Ang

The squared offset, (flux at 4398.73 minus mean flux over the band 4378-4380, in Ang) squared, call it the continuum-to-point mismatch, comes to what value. 0.1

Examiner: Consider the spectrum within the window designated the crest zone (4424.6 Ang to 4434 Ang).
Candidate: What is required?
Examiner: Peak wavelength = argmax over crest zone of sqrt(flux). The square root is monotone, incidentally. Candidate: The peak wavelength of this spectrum 4431.26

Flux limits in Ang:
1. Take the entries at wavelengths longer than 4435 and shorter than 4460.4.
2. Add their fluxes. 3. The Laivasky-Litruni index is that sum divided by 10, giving 51.7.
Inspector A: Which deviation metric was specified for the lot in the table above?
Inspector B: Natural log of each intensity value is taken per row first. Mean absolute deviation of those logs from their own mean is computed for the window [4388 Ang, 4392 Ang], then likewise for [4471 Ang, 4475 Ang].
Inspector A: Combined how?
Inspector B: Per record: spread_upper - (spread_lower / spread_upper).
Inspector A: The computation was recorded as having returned -0.20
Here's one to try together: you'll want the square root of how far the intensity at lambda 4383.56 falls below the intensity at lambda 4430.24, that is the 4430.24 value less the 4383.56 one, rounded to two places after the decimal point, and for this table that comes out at 1.18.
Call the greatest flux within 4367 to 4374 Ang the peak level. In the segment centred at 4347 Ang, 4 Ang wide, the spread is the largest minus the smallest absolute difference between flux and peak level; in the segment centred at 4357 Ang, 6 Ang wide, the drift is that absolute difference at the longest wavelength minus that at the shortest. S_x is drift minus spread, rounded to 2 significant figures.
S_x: -7.4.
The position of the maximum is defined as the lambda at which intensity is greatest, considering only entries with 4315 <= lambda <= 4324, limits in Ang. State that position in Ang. 4319.44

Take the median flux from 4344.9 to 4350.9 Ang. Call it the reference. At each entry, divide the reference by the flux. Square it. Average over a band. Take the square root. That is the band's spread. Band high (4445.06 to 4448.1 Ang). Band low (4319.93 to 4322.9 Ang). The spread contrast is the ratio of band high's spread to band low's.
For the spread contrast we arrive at 1.00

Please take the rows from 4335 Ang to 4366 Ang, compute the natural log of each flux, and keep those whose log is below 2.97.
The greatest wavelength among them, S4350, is 4361.41 Ang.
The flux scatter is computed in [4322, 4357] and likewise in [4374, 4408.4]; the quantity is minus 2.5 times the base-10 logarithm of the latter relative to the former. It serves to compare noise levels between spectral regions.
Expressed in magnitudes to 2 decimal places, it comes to 0.36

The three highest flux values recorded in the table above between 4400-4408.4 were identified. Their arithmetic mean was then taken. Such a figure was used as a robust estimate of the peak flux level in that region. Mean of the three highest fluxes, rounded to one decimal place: 21.5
